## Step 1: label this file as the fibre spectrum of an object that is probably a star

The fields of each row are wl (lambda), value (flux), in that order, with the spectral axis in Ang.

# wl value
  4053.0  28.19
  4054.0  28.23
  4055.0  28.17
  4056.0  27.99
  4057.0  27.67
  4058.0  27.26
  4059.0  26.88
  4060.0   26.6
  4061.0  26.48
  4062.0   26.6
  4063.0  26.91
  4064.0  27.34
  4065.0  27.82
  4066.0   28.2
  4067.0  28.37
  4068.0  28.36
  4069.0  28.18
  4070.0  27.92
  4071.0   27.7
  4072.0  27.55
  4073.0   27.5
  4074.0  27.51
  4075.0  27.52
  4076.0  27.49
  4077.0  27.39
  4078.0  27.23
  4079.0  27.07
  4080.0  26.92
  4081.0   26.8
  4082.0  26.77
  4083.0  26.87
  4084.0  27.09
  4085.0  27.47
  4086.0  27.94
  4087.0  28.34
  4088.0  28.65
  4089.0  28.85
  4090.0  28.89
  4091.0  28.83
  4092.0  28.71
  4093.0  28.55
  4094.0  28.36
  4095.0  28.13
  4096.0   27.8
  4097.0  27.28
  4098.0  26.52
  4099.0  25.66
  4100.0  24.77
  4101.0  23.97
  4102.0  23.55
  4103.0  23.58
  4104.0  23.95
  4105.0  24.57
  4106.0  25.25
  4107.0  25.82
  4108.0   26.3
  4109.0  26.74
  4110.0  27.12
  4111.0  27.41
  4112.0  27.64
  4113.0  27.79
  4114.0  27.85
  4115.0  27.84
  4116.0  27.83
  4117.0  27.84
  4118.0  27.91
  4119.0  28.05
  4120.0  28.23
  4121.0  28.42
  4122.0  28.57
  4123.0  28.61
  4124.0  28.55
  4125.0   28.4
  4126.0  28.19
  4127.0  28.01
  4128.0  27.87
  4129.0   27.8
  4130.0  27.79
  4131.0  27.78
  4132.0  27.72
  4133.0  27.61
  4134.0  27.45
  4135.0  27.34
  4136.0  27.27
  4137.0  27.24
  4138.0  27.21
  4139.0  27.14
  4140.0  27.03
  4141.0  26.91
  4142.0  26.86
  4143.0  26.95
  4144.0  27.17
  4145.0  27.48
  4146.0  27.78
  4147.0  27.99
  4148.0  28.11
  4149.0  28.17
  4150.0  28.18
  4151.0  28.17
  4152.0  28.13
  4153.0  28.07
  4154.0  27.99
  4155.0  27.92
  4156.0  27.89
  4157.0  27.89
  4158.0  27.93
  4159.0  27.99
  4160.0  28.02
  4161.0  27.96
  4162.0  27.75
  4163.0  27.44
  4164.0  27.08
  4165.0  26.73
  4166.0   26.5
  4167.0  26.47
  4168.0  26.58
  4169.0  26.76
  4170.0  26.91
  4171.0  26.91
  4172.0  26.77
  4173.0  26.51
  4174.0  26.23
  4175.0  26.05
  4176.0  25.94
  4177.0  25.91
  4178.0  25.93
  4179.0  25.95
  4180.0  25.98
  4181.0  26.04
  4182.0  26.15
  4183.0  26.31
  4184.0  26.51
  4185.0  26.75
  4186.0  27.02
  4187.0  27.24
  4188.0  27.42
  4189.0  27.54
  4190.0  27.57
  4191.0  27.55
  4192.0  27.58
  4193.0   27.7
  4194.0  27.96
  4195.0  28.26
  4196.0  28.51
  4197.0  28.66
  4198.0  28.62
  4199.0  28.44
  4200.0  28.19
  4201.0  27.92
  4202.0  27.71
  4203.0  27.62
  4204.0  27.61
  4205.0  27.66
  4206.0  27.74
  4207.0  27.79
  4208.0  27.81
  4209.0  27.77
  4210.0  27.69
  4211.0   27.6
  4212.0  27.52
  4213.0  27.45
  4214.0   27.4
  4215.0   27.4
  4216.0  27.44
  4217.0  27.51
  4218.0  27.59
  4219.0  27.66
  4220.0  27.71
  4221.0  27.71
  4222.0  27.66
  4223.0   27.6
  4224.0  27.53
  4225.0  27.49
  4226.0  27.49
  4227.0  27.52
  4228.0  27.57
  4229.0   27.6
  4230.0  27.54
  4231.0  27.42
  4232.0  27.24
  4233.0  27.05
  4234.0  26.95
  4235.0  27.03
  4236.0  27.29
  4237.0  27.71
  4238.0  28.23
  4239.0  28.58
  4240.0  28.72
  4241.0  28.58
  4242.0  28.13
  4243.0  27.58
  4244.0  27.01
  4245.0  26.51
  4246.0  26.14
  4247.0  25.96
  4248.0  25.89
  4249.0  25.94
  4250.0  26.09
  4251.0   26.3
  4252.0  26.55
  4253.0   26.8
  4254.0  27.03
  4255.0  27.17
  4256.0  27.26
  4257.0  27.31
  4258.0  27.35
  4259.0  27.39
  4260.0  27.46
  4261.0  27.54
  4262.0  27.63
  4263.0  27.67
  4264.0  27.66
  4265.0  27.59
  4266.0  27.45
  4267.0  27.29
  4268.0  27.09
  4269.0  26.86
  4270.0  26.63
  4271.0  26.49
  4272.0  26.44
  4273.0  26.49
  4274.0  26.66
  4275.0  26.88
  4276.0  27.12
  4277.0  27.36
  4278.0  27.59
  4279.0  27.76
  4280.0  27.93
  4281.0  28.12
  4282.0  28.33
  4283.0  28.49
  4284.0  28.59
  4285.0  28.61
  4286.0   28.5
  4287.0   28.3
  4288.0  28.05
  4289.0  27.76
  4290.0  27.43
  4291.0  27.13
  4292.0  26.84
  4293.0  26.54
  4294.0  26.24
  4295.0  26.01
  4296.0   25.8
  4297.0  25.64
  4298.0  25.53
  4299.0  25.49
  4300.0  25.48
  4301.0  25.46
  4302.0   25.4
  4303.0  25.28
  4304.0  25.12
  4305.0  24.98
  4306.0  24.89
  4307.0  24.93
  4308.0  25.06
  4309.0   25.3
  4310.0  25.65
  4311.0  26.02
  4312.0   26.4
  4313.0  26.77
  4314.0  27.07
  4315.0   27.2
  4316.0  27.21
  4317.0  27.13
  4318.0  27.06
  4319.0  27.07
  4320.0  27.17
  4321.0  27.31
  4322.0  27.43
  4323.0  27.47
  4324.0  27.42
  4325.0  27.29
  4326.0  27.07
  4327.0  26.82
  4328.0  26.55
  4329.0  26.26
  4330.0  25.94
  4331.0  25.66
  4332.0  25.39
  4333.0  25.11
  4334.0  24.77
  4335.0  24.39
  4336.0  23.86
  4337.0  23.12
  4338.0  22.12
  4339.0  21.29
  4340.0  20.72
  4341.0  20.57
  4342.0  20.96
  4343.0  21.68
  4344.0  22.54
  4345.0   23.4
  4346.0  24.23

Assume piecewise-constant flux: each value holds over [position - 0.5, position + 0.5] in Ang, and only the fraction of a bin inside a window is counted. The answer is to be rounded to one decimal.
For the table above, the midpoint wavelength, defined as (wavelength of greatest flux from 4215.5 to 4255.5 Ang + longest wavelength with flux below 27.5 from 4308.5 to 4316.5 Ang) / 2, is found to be 4278.0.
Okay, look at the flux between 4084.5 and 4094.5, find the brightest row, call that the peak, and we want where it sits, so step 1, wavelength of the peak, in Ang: 4090.0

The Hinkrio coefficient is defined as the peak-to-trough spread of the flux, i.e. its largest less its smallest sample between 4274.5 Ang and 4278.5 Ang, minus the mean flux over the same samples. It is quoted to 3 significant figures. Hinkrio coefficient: -26.5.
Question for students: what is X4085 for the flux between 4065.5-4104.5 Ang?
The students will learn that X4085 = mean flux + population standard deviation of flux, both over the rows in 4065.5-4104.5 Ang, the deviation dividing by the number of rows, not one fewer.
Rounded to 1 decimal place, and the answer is 28.7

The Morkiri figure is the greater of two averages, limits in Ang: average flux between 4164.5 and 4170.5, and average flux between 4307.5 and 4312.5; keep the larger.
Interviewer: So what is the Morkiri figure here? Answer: 26.7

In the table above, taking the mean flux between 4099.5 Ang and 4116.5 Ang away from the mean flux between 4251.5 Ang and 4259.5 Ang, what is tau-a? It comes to 1.1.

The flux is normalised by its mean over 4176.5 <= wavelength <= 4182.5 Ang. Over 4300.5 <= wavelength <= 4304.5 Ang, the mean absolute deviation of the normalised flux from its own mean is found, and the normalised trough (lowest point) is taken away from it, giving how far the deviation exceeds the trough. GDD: -0.96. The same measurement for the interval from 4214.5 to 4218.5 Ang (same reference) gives -1.05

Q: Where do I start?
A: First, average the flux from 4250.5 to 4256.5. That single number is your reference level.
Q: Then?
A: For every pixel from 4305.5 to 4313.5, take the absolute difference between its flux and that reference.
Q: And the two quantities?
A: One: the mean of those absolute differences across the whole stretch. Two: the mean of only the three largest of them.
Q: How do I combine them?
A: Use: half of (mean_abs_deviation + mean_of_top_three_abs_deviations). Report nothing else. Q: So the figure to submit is 1.6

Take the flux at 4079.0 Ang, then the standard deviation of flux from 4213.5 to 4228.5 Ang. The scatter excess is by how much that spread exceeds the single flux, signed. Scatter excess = -27.0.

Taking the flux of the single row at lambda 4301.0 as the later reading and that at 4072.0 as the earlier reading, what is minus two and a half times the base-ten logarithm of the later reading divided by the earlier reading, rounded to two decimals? 0.09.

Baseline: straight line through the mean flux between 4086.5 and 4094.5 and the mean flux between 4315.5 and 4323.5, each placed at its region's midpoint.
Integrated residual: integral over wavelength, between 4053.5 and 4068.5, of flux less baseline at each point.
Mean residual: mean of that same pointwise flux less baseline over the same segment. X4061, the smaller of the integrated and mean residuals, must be -20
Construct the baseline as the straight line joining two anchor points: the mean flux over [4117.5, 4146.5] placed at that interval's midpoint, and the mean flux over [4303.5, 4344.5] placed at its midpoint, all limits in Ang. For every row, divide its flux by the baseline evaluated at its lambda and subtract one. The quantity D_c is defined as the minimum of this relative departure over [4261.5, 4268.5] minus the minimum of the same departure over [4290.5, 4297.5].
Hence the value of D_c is 0.04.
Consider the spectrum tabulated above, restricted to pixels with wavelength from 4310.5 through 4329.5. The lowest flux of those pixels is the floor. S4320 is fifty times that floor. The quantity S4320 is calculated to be 1301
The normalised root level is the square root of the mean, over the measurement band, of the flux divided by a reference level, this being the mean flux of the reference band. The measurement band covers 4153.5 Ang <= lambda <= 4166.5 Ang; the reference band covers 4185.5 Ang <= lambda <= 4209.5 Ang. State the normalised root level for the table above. 0.996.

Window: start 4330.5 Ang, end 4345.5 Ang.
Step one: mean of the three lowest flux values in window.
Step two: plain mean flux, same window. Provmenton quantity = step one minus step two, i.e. -2.3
